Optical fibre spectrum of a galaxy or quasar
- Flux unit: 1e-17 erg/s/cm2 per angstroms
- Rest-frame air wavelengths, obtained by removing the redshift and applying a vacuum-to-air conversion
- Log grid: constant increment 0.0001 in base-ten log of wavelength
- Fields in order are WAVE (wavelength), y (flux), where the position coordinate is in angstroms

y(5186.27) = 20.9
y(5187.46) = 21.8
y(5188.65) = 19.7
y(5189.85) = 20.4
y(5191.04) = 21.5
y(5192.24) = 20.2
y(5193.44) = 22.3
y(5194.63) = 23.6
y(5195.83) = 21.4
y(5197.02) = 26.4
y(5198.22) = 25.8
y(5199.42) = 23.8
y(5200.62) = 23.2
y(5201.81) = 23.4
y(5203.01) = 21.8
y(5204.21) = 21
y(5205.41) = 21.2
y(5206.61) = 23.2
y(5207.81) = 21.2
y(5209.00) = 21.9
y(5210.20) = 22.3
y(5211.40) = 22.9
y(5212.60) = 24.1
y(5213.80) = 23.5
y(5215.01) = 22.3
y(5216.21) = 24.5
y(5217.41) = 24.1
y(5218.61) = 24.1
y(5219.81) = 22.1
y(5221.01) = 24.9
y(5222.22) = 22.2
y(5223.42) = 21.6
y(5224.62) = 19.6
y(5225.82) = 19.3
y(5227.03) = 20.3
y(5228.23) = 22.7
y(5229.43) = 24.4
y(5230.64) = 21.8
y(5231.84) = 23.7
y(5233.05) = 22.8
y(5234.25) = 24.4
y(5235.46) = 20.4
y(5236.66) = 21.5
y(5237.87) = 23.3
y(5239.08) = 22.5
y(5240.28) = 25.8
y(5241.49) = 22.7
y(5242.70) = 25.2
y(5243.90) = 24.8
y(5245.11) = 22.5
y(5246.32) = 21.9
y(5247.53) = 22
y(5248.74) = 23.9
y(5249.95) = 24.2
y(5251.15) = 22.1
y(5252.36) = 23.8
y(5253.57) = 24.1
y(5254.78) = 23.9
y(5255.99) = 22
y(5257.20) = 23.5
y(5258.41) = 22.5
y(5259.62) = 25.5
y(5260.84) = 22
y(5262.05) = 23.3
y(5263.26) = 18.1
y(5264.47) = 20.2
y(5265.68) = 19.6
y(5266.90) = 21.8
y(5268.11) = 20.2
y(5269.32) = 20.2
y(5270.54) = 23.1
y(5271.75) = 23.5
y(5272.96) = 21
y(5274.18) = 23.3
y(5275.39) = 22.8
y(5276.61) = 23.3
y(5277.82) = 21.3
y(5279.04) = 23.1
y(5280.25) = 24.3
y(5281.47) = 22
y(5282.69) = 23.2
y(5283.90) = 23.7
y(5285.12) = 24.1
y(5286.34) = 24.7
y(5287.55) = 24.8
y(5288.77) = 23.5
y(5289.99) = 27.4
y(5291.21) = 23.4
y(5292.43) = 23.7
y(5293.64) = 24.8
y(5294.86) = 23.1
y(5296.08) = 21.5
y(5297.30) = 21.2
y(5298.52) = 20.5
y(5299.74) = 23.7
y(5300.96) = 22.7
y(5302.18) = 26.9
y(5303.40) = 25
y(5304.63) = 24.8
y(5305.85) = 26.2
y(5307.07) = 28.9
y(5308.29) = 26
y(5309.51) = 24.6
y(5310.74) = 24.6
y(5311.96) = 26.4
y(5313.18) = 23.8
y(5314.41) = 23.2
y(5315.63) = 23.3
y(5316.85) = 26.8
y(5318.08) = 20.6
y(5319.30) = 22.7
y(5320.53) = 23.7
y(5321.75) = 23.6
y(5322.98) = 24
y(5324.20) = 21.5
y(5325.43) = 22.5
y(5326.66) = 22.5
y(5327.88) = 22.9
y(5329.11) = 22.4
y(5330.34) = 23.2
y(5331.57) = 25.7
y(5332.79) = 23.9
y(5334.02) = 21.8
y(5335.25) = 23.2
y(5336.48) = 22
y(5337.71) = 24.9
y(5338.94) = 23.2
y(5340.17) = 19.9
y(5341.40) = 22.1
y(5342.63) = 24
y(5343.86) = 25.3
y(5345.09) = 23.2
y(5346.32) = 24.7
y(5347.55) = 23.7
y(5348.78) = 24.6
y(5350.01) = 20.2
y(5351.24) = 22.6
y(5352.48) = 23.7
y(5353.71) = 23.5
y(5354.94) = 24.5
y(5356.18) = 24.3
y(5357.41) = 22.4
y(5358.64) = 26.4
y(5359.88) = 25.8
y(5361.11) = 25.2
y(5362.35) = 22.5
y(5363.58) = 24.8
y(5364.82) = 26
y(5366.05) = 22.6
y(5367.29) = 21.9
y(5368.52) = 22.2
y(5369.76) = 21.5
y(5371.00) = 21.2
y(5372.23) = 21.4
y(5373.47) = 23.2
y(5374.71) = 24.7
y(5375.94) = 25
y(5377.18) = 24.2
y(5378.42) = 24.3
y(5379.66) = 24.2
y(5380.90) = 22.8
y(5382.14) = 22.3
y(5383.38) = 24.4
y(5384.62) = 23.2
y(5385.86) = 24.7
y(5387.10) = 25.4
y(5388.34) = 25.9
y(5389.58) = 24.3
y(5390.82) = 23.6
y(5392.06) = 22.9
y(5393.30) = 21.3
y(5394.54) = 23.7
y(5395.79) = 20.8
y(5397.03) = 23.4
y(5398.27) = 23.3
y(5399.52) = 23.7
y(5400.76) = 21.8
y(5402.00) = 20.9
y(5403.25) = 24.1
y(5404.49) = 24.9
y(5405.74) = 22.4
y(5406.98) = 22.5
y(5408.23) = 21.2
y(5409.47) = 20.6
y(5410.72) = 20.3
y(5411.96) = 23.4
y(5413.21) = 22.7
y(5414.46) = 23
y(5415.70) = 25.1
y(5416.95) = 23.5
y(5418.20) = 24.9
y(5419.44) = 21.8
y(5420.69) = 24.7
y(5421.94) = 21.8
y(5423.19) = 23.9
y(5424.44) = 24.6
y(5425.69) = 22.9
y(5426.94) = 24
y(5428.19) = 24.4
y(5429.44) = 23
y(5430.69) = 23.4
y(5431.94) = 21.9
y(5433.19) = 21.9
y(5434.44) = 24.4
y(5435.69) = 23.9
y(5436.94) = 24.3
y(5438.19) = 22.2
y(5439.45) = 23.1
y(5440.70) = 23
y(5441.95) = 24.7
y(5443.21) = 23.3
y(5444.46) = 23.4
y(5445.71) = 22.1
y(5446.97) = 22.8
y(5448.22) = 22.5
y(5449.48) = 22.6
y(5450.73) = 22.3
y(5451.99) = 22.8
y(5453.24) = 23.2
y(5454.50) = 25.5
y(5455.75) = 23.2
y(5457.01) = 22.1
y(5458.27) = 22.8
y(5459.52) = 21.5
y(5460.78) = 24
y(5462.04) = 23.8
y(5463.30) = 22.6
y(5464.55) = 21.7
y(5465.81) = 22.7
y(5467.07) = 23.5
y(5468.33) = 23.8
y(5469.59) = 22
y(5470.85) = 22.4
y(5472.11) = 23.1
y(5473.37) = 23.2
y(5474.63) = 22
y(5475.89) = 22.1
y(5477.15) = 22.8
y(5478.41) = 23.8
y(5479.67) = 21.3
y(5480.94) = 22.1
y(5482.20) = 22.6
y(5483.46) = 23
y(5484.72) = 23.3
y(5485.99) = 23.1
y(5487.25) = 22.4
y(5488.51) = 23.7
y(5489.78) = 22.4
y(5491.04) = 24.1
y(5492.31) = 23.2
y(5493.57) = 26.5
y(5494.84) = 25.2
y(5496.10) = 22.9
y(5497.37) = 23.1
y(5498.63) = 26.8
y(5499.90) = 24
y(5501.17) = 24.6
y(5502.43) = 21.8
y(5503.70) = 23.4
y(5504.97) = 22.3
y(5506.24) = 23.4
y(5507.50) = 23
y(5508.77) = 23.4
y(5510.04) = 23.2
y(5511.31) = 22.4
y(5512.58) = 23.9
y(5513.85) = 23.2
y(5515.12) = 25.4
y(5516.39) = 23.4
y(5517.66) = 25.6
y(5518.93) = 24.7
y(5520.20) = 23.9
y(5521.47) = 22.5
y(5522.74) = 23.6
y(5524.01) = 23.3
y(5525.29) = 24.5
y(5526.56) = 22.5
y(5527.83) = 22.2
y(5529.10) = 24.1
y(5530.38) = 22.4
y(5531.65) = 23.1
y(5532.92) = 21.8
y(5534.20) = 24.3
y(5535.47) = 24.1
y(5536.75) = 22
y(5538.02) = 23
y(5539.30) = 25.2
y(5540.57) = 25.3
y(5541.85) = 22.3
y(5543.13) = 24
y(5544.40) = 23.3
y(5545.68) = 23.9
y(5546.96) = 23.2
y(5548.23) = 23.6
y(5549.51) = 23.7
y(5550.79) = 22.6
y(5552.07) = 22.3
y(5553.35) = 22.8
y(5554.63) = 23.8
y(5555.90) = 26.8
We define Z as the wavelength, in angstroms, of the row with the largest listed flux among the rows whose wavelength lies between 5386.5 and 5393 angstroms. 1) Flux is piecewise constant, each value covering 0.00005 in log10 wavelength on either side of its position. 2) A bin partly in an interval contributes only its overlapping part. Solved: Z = 5388.34 angstroms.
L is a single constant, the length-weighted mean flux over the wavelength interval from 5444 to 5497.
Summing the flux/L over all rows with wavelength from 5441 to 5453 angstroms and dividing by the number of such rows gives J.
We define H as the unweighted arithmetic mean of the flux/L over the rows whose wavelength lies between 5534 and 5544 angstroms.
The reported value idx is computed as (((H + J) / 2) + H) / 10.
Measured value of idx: 0.205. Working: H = 1.03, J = 0.998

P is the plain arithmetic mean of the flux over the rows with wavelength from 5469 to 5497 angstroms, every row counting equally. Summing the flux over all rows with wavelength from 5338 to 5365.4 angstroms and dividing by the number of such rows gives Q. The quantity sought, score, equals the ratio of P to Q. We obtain 0.97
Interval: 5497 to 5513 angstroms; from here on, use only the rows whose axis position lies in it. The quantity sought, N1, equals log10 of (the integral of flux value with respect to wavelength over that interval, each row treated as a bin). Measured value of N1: 2.575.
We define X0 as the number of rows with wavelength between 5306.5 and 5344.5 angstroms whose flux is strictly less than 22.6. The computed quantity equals 9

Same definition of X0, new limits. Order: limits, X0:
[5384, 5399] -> 2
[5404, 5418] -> 5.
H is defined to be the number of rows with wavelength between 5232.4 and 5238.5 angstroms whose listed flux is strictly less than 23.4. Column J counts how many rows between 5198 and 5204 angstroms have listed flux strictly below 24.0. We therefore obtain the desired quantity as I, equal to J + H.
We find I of 8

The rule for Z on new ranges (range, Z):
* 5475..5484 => 5478.41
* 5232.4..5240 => 5234.25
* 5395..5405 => 5404.49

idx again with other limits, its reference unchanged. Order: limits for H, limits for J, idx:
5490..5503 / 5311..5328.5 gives 0.209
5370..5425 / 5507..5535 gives 0.202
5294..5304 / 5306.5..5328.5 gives 0.203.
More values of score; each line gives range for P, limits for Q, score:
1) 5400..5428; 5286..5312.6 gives 0.94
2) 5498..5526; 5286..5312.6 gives 0.97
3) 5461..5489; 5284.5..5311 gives 0.93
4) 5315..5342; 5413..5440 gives 0.98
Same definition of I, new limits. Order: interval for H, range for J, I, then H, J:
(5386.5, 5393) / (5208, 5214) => 5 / 1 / 4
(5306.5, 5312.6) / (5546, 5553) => 5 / 0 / 5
